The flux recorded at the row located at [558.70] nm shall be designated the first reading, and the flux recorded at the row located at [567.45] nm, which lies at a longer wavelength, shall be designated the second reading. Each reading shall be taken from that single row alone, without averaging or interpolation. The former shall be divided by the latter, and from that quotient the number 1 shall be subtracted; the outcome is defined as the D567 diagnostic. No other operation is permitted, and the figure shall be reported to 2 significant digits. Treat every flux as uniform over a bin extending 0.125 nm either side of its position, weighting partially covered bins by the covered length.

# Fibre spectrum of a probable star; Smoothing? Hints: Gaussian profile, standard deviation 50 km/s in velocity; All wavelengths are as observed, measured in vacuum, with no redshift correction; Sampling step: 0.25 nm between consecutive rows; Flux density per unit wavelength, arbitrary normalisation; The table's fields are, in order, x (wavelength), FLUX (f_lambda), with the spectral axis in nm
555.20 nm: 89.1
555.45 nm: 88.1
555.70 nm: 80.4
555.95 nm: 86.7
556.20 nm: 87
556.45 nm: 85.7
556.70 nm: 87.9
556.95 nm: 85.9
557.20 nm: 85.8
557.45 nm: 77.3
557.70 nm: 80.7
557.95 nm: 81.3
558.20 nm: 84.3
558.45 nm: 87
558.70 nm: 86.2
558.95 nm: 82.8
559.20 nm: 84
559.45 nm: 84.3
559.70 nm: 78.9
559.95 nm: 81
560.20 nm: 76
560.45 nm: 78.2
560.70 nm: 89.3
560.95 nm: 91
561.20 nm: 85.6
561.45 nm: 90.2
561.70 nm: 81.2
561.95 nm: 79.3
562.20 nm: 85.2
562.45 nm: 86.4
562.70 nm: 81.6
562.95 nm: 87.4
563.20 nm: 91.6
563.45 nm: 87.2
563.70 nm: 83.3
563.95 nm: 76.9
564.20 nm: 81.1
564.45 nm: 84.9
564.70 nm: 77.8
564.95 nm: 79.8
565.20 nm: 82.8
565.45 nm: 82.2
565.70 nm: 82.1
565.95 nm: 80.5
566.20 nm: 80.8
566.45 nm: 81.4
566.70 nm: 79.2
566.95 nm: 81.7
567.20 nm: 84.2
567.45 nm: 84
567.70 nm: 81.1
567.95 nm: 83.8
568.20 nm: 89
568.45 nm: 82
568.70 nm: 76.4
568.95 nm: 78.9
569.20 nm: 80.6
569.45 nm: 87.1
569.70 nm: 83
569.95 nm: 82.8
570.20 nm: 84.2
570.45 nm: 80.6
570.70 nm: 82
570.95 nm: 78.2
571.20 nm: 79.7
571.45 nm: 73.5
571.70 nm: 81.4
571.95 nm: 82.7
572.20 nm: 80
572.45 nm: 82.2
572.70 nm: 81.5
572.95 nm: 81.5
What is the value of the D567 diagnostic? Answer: 0.026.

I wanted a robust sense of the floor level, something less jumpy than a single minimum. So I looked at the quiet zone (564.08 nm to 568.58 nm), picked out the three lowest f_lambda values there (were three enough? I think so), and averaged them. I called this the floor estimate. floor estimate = 78.9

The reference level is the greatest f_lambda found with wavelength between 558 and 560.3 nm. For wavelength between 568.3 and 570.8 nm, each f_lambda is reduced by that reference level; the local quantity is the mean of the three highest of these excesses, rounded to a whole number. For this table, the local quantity -2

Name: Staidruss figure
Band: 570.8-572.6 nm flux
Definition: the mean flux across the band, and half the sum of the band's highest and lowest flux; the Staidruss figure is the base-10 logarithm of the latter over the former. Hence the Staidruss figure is -0.009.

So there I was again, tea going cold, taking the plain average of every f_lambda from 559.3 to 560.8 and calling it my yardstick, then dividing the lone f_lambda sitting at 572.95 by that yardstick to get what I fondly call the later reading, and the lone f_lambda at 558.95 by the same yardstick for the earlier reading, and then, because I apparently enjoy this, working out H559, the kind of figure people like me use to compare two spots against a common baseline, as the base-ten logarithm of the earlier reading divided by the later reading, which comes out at 0.01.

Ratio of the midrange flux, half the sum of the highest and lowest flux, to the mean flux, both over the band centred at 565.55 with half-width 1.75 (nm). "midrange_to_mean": 1.00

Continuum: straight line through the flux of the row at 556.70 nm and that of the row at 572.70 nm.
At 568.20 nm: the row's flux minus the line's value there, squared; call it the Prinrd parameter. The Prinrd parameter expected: 32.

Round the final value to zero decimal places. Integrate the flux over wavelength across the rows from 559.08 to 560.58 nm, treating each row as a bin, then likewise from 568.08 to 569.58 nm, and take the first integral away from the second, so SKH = 3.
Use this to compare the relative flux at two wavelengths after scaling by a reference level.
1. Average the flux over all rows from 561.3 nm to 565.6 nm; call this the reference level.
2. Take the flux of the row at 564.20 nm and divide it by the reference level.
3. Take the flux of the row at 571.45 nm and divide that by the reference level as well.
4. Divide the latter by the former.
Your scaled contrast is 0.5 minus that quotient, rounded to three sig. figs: -0.406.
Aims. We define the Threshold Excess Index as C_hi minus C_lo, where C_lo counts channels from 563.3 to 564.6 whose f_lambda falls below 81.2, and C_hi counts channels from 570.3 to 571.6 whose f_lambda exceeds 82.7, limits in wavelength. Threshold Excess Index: -2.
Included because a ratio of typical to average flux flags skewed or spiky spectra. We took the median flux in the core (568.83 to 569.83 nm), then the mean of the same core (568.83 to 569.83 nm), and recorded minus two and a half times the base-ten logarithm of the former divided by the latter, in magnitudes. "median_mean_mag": 0.008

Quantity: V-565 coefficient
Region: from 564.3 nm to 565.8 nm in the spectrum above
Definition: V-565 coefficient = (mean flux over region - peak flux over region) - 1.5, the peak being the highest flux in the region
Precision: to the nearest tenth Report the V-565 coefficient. -4.8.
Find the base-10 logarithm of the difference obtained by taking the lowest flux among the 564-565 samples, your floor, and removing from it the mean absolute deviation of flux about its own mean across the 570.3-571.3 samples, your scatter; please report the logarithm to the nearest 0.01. 1.88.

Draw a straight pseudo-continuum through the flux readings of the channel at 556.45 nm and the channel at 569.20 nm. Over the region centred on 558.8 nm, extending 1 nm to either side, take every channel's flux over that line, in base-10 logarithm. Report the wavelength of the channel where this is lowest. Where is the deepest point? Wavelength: 559.70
